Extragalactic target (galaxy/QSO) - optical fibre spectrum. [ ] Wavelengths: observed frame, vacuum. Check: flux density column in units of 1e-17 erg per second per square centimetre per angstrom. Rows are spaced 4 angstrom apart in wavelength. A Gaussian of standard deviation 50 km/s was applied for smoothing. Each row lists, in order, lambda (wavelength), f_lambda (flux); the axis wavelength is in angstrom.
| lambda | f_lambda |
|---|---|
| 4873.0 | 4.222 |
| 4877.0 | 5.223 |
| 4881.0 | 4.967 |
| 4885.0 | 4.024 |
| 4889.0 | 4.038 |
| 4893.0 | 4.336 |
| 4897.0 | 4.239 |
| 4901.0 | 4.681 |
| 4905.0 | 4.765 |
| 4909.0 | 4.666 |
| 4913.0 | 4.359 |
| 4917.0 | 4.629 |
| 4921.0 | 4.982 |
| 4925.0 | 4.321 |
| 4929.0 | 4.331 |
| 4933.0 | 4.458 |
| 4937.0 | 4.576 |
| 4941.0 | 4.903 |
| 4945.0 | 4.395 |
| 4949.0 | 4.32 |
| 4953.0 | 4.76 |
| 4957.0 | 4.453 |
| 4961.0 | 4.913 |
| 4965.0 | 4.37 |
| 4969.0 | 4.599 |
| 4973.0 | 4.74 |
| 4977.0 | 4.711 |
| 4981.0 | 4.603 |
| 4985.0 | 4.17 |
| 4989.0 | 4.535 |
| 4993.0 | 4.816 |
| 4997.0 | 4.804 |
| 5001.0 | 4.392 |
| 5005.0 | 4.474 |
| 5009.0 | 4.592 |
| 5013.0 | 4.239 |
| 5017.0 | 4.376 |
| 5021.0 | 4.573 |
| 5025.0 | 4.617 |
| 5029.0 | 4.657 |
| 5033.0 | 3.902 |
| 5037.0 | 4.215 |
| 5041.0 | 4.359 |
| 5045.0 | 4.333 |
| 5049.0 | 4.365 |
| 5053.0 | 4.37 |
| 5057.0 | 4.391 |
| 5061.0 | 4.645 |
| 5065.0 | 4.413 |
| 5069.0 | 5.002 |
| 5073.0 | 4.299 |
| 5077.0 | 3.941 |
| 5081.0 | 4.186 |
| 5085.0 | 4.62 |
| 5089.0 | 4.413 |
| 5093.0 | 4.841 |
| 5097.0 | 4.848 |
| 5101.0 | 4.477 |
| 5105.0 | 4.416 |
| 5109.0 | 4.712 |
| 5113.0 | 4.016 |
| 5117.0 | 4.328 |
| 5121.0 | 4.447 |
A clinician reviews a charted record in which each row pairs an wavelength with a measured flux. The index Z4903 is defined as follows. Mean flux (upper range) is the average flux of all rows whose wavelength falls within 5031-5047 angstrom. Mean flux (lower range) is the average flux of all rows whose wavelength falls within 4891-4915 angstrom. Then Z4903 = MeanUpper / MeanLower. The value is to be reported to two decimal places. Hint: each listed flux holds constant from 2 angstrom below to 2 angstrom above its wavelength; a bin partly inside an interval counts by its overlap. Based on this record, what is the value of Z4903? 0.93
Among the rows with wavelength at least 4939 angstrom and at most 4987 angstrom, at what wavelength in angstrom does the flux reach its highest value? 4961.0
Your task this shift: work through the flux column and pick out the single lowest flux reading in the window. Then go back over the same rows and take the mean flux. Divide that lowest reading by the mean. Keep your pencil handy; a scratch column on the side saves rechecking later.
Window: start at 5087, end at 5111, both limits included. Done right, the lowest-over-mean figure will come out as 0.956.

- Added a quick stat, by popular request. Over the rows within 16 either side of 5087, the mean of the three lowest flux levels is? 4.14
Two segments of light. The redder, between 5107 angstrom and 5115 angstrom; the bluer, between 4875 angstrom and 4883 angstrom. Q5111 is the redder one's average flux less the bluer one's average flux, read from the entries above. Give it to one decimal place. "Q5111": -0.7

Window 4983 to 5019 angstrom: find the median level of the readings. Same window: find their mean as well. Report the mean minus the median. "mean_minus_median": 0.01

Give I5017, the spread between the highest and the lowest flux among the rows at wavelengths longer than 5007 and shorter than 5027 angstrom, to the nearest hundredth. 0.38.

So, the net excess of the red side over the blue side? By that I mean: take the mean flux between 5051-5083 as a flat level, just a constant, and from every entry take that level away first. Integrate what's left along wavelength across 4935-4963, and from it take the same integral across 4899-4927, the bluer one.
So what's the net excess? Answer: 0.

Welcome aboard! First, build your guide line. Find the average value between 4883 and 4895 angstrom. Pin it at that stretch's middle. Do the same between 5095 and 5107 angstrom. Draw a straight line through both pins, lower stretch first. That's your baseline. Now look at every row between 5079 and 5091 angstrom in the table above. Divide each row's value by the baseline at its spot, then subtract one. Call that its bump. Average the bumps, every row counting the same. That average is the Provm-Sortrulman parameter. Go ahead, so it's -0.031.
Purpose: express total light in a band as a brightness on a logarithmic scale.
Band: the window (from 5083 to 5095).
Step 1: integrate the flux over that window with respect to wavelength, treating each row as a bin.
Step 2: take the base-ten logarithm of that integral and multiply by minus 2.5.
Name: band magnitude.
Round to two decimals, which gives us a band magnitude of -4.36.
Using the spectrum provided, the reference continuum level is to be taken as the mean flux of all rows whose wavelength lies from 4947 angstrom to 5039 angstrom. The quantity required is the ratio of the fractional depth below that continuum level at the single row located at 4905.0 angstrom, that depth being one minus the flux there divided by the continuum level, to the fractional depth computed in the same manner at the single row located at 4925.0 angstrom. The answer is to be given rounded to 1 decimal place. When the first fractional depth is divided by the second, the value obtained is -1.3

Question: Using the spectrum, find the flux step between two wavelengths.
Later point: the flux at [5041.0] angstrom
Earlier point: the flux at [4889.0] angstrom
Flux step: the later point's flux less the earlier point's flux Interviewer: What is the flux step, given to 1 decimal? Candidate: 0.3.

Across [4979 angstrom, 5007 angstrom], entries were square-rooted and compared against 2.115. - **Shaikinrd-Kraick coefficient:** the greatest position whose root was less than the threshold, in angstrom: 5001.0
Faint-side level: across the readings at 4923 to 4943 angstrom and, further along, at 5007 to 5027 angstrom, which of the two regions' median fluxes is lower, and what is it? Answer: 4.46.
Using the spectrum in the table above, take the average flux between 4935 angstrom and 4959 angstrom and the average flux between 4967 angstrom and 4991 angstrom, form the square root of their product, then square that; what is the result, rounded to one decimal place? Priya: 20.8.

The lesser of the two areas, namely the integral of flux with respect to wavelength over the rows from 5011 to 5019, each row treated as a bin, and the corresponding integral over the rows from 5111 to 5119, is 33.4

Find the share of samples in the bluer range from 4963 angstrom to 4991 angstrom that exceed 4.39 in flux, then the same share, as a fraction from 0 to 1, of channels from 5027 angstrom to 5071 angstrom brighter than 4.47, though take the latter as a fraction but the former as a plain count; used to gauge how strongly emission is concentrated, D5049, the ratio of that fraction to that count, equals 0.05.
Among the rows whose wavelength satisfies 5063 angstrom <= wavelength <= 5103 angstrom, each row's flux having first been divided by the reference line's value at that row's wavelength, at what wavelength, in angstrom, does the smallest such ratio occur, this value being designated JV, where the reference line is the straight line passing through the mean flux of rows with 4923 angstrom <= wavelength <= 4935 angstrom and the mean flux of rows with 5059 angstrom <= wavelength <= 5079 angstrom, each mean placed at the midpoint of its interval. 5077.0 angstrom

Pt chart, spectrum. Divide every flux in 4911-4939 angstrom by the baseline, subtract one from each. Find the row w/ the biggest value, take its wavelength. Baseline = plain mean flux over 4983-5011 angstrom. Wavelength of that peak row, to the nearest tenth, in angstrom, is 4921.0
